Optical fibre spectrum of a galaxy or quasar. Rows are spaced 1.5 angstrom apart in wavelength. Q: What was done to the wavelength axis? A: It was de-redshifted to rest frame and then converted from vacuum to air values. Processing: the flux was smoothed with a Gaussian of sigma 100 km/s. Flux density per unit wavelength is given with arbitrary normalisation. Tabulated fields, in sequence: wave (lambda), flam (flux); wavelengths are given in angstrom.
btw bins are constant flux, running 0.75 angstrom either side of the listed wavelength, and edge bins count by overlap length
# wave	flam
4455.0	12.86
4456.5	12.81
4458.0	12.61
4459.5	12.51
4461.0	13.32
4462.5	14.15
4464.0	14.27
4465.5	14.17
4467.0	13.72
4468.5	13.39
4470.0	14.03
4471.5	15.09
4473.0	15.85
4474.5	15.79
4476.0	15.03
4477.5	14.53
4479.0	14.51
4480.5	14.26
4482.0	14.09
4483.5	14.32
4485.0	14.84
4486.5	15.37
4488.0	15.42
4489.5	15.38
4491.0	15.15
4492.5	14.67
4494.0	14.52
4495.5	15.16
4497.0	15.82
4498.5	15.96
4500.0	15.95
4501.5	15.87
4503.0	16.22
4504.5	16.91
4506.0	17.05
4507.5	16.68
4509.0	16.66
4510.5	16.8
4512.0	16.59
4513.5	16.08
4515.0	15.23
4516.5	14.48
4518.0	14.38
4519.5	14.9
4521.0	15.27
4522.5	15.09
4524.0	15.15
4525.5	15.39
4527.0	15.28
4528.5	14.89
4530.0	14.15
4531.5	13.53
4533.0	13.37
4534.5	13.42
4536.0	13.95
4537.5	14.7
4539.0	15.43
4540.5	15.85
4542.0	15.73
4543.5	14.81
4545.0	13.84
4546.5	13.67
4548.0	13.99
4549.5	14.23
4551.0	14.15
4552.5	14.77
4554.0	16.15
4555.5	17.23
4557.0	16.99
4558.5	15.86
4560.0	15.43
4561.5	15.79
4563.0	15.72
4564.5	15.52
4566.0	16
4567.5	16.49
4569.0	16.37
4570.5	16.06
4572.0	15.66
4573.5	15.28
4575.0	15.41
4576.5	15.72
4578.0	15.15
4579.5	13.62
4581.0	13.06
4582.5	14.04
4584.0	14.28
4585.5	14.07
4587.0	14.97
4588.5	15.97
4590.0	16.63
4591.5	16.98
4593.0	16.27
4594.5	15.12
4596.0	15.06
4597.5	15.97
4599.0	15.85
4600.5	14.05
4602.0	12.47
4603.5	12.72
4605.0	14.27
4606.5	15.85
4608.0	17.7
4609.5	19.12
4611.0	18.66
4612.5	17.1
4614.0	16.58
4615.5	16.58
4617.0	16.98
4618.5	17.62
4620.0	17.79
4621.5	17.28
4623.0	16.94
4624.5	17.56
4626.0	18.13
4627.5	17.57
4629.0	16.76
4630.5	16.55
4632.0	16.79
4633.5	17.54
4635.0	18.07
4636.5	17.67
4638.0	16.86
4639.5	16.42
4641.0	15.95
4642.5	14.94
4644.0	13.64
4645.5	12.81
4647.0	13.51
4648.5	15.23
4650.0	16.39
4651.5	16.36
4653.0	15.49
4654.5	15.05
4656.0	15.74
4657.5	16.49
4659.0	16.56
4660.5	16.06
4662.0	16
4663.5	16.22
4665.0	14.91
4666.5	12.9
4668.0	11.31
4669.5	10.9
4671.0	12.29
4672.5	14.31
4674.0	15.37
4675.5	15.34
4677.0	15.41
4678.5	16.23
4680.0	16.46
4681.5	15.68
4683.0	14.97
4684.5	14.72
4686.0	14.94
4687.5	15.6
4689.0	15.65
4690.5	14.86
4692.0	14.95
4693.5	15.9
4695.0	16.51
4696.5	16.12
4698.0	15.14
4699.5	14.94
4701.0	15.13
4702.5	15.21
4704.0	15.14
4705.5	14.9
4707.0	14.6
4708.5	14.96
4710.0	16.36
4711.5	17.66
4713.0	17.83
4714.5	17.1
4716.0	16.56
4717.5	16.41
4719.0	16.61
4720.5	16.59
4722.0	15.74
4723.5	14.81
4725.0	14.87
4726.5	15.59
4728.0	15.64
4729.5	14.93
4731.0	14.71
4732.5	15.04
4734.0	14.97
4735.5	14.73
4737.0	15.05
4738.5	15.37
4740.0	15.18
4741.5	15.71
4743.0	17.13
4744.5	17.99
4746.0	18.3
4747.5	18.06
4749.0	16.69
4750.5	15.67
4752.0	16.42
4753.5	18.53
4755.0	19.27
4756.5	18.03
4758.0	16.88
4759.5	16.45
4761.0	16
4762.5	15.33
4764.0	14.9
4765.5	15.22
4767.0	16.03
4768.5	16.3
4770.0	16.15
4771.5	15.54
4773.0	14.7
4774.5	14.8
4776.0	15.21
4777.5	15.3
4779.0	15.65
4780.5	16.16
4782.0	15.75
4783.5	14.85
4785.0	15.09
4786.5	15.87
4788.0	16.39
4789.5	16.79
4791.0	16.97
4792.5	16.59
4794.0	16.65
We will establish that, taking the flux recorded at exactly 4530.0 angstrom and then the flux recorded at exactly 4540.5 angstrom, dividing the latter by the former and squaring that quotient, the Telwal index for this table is 1.25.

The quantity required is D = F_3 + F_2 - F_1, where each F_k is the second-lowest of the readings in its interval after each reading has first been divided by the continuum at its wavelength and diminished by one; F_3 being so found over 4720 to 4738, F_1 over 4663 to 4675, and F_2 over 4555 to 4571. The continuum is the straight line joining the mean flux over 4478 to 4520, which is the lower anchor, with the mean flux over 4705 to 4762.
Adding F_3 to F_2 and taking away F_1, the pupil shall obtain 0.19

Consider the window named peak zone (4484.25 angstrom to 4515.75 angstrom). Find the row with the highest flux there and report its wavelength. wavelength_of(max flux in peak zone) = 4506.0 angstrom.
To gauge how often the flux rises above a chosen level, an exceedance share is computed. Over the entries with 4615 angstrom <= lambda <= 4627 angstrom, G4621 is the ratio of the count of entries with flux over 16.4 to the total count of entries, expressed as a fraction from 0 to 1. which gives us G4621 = 1.0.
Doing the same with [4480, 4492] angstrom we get 0.0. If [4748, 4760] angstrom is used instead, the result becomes 0.9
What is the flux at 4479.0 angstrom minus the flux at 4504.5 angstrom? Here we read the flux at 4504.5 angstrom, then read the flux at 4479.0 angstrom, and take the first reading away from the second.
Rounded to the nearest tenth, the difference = -2.4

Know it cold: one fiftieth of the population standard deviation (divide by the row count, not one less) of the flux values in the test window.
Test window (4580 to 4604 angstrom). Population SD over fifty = 0.027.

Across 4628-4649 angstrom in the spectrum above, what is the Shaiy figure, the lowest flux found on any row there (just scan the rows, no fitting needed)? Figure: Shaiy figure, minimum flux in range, 12.81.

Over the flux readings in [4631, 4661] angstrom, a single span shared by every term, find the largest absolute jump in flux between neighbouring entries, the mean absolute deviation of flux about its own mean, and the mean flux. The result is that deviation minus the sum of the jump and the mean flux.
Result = -16.54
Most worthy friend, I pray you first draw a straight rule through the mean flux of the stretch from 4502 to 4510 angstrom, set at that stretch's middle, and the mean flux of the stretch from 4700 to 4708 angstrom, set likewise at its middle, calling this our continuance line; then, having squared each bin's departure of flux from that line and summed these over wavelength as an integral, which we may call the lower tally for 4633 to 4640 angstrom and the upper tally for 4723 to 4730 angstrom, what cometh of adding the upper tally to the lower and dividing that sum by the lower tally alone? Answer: 1.1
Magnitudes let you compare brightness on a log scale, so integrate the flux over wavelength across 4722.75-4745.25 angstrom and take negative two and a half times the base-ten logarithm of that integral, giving -6.35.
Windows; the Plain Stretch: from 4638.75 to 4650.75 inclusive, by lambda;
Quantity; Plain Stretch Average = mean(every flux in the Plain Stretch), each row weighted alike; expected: 14.9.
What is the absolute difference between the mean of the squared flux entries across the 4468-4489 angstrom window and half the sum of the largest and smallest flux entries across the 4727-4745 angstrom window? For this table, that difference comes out 202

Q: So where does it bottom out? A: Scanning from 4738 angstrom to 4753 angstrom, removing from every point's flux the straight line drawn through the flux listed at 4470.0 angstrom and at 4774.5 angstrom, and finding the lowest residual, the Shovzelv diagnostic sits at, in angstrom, 4740.0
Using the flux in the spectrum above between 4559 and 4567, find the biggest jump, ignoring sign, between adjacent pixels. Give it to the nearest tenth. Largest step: 0.5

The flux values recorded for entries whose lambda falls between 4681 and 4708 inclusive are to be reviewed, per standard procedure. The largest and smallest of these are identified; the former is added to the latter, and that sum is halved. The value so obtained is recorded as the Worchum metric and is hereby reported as 15.6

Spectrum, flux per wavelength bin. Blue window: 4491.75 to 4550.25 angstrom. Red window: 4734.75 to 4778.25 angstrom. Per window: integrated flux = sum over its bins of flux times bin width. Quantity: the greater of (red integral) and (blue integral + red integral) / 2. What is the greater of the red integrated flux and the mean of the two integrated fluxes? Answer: 797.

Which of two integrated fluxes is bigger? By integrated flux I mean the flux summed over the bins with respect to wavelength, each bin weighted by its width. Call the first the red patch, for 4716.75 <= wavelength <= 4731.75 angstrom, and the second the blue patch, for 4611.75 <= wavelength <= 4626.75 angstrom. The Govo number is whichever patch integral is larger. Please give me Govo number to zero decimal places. 259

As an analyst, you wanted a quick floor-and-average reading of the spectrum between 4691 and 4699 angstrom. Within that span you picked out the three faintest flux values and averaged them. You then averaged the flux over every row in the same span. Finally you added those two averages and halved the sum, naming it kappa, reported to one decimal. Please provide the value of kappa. 15.5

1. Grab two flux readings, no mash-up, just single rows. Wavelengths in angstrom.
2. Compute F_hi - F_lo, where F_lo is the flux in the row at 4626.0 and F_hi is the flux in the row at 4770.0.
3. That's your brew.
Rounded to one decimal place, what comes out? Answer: -2.0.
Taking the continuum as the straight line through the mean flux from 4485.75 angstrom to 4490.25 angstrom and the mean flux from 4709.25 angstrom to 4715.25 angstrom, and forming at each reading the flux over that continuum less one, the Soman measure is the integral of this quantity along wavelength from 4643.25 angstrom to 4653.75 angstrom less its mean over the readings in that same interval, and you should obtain -1.1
